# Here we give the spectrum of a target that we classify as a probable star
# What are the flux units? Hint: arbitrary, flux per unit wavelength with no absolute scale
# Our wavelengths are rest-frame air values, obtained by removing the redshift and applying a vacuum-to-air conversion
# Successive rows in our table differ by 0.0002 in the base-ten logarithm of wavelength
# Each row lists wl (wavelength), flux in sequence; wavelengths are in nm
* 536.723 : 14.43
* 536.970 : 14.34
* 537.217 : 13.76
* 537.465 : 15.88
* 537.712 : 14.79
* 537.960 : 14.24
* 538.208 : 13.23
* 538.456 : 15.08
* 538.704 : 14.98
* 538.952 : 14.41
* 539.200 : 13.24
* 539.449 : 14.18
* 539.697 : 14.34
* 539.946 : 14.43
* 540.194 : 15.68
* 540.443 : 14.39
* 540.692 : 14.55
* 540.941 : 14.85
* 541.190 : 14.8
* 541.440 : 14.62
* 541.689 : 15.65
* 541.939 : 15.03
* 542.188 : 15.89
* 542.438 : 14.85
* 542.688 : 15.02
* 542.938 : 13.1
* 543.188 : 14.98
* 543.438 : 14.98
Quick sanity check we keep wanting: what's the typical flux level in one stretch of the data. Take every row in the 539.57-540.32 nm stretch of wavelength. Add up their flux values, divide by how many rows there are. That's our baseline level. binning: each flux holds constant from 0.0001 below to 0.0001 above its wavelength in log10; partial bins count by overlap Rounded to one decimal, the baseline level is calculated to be 14.8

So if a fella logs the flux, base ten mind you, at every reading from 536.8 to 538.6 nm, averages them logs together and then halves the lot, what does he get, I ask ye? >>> 0.580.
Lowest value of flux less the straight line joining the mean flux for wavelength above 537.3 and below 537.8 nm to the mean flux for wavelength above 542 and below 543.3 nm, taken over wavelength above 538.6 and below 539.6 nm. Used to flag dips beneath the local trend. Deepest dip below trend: -1.9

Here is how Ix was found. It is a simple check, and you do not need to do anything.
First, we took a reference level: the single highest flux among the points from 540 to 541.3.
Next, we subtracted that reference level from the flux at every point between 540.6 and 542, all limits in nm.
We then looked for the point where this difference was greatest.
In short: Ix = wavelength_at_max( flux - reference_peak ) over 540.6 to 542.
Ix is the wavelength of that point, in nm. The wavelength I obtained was 541.689 nm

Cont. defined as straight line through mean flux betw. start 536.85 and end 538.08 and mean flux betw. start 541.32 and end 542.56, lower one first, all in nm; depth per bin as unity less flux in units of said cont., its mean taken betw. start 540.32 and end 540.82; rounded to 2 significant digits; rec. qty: 0.037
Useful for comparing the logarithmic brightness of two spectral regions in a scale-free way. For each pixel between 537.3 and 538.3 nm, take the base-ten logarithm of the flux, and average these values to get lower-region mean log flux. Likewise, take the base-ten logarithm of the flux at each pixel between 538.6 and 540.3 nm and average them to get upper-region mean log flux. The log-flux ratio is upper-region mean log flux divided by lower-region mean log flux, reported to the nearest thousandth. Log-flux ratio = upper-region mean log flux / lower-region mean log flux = 0.999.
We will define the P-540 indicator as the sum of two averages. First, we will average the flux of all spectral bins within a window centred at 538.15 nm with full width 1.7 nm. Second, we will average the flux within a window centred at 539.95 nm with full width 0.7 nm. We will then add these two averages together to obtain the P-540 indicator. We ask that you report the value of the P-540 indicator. 29.5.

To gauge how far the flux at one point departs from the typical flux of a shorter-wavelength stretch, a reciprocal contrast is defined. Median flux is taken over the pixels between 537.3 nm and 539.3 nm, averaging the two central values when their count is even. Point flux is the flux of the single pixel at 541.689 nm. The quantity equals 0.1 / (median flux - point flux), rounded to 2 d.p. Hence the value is -0.10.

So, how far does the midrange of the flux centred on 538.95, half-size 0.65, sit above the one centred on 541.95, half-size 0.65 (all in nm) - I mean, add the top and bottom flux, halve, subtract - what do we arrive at -1.1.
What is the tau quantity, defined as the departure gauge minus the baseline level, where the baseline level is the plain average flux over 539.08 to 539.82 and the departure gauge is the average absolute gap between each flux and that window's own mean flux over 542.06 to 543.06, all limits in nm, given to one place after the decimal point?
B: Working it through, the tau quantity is -13.1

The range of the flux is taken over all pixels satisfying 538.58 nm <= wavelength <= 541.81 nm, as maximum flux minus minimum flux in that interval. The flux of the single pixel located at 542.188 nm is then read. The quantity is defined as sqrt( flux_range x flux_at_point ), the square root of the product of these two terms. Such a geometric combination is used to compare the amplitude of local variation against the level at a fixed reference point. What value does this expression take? 6.23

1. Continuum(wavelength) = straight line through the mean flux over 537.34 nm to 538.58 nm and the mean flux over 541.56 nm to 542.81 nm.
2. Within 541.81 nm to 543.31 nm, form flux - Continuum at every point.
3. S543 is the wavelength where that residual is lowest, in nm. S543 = 542.938 nm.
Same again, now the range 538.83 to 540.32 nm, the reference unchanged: 539.200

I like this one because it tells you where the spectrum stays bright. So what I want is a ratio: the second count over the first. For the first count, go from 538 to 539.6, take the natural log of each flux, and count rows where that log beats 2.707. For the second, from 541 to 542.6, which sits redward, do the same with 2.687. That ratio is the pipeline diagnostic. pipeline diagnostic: 5.0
